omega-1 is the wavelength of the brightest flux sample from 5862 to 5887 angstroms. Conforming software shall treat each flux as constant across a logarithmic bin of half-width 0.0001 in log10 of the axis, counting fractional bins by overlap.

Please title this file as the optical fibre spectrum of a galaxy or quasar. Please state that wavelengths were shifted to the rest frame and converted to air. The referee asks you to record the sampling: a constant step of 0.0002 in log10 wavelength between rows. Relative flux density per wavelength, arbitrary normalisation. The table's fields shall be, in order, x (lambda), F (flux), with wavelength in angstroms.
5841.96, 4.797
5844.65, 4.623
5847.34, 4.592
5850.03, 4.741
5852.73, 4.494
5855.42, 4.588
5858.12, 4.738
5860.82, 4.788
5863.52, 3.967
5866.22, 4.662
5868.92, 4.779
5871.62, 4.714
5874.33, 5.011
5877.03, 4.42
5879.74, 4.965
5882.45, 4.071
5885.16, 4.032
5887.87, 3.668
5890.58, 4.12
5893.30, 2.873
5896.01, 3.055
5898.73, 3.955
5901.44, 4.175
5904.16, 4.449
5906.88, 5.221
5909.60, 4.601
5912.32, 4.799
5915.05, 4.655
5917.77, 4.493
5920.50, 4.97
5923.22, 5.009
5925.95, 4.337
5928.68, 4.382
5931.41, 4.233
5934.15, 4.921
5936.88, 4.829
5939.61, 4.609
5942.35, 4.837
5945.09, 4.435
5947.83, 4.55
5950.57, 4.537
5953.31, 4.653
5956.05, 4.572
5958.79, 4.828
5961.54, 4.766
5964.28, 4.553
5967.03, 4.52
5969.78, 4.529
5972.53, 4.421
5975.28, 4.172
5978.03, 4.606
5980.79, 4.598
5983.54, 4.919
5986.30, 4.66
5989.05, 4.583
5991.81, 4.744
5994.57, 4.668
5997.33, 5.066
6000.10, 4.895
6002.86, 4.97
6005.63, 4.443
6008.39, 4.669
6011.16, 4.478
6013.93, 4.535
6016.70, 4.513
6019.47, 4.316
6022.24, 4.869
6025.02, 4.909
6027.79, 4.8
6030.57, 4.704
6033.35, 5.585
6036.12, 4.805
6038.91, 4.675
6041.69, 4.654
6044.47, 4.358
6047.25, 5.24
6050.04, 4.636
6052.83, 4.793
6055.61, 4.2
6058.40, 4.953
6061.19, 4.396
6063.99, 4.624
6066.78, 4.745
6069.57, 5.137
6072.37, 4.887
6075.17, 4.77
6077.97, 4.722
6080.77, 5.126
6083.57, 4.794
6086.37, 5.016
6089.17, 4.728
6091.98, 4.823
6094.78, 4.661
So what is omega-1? 5874.33 angstroms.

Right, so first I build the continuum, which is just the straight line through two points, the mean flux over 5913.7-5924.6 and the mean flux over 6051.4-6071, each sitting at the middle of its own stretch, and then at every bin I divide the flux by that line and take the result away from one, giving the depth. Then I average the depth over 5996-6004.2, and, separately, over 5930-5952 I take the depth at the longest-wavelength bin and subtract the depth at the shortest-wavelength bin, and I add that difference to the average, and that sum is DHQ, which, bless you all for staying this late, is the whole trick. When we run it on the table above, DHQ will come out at -0.12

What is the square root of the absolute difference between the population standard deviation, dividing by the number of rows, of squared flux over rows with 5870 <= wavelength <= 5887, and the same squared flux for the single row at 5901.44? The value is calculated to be 3.73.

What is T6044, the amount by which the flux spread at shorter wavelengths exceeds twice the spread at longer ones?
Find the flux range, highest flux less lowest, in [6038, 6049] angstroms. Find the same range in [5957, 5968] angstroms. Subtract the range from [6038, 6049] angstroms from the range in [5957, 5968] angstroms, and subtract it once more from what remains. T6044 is -1.5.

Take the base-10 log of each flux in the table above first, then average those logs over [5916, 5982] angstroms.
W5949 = 0.662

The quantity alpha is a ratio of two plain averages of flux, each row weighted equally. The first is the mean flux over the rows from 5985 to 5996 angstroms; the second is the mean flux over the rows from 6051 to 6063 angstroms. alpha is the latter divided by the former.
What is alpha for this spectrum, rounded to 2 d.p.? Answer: 0.98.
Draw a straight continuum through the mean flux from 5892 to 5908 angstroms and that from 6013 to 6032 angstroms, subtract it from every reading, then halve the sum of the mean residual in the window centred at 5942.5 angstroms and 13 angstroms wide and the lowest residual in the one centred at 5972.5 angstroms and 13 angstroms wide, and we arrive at 0.12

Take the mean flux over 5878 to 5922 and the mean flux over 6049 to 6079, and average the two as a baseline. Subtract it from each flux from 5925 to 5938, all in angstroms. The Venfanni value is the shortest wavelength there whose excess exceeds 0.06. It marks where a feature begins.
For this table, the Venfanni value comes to 5934.15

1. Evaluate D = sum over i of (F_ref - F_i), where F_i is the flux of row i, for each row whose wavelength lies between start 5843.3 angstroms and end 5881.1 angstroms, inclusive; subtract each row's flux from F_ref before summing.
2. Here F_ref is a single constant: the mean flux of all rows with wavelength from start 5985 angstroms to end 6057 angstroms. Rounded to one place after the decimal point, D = 1.0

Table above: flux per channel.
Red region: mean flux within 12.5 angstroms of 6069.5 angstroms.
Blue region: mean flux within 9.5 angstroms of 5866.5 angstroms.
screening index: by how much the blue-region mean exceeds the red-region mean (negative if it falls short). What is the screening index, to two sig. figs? -0.15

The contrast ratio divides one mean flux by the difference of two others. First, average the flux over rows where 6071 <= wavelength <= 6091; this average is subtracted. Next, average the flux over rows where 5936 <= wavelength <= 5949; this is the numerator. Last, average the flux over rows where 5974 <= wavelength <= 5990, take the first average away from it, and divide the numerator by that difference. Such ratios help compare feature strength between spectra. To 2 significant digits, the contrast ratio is -17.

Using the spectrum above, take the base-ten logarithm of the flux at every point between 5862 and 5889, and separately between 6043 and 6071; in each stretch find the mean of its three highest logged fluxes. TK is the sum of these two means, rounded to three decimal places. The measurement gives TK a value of 1.400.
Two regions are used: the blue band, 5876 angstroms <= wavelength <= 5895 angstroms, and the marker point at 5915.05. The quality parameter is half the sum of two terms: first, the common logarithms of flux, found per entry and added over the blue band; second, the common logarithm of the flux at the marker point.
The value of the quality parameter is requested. 2.43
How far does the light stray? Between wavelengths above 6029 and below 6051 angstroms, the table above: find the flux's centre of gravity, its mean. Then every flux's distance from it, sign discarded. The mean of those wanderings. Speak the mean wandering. 0.29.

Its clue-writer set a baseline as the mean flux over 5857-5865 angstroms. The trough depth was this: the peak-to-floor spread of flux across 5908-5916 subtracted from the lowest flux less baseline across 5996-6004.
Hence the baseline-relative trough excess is 0.2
